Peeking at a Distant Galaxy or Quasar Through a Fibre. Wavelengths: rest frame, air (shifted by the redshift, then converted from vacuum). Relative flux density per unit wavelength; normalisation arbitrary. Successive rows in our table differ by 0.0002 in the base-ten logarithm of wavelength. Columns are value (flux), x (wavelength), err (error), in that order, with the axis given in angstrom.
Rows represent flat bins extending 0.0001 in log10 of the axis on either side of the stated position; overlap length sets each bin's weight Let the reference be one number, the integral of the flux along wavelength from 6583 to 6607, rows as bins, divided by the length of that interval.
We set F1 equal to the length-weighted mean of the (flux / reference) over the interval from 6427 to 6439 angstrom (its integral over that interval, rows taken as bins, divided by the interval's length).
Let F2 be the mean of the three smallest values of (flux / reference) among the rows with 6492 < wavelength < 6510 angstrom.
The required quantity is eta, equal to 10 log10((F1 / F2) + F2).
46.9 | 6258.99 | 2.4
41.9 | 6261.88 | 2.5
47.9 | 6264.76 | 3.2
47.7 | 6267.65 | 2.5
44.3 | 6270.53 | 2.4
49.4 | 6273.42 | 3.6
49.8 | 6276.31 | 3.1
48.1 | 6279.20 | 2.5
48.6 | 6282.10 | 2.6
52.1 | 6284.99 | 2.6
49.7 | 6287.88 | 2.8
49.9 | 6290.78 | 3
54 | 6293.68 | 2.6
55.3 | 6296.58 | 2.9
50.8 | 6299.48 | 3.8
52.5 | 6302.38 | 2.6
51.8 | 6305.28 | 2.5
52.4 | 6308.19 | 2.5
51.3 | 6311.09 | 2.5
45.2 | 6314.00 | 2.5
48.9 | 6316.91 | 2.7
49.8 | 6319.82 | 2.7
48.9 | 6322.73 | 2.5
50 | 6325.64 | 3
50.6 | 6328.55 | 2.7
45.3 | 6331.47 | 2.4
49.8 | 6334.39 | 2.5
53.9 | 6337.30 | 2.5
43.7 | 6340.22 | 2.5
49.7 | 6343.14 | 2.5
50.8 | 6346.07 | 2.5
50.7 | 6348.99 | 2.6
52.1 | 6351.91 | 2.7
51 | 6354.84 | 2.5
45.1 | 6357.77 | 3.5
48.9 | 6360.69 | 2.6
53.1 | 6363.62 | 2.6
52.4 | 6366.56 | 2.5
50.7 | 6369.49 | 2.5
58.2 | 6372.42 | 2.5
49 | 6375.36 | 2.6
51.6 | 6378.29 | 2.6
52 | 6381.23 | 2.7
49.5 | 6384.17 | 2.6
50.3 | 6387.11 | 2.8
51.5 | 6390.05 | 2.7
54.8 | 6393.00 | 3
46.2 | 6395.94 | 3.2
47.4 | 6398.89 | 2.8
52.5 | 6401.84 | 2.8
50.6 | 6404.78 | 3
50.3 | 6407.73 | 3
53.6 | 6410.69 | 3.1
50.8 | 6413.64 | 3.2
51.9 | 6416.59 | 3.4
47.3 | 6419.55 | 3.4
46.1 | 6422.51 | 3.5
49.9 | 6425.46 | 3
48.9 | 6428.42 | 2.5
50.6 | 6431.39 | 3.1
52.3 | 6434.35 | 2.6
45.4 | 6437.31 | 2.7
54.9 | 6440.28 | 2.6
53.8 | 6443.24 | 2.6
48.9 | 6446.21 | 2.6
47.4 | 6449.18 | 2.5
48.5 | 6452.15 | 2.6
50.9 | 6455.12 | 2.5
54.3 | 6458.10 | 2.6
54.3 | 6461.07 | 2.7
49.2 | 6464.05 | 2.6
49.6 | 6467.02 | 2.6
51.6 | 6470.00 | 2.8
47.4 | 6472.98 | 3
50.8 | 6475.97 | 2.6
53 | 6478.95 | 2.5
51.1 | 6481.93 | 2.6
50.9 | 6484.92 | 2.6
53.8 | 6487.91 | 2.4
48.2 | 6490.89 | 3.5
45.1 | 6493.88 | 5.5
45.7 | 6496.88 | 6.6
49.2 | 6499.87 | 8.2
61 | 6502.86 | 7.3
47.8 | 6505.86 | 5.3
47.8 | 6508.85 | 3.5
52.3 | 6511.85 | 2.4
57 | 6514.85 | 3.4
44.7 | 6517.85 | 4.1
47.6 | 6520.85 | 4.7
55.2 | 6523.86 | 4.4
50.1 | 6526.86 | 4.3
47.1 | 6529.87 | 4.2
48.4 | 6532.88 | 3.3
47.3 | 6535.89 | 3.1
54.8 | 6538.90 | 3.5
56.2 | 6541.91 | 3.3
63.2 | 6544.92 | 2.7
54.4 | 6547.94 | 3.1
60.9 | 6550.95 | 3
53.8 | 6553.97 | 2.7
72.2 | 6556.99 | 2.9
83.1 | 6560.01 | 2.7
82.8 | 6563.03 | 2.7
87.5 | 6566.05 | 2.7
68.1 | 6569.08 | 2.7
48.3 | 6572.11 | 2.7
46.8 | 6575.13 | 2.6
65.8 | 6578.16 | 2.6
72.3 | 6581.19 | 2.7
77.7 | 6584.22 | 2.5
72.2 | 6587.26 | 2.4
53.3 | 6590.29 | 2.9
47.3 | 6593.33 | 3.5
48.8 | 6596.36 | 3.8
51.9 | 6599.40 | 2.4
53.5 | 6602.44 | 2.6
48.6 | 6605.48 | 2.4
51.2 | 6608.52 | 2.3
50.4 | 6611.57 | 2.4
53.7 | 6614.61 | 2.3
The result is 2.76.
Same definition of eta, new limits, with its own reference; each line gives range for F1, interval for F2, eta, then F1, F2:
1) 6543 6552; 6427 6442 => 3.19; 1.05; 0.856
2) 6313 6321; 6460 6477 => 2.67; 0.85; 0.864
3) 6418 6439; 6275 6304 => 2.70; 0.86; 0.865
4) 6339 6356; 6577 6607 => 2.76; 0.88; 0.855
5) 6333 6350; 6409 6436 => 2.76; 0.88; 0.841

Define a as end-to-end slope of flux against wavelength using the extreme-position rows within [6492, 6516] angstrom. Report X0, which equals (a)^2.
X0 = 0.322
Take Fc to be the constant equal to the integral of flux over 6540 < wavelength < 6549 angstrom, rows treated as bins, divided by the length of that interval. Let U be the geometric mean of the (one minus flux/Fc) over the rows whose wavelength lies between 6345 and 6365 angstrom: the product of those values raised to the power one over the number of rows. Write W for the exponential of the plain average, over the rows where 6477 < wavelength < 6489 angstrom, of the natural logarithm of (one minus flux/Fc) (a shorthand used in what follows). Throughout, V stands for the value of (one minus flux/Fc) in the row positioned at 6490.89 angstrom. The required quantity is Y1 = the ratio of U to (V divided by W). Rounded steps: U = 0.13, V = 0.17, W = 0.097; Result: 0.074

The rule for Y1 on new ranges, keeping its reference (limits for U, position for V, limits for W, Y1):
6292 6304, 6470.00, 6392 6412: 0.080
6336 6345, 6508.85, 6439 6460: 0.081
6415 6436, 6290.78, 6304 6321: 0.135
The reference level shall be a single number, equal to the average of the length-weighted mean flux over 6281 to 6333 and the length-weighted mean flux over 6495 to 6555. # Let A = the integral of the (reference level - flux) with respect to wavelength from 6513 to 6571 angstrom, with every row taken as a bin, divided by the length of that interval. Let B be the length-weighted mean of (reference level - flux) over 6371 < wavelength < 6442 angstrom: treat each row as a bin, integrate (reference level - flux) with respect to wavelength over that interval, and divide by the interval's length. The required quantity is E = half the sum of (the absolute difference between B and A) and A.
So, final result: 0.3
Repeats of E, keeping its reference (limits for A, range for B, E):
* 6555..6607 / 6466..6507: 0.4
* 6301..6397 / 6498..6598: 4.4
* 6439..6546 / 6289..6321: 0.1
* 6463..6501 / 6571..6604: 5.0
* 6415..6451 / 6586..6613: 2.3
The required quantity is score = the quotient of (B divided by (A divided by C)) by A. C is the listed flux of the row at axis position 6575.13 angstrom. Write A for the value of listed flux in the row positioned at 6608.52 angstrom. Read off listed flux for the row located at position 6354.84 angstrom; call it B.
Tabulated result 0.91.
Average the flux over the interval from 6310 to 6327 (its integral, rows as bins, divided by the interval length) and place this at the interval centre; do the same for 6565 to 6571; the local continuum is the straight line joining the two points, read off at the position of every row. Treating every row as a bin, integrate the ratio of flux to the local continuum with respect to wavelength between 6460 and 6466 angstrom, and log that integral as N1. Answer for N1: 4.8 angstrom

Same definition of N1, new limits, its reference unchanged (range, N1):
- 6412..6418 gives 5.2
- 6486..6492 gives 4.6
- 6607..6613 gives 3.8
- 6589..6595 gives 3.9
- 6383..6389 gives 5.4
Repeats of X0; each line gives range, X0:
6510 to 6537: 0.043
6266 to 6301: 0.009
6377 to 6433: 0.000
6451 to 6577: 0.000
